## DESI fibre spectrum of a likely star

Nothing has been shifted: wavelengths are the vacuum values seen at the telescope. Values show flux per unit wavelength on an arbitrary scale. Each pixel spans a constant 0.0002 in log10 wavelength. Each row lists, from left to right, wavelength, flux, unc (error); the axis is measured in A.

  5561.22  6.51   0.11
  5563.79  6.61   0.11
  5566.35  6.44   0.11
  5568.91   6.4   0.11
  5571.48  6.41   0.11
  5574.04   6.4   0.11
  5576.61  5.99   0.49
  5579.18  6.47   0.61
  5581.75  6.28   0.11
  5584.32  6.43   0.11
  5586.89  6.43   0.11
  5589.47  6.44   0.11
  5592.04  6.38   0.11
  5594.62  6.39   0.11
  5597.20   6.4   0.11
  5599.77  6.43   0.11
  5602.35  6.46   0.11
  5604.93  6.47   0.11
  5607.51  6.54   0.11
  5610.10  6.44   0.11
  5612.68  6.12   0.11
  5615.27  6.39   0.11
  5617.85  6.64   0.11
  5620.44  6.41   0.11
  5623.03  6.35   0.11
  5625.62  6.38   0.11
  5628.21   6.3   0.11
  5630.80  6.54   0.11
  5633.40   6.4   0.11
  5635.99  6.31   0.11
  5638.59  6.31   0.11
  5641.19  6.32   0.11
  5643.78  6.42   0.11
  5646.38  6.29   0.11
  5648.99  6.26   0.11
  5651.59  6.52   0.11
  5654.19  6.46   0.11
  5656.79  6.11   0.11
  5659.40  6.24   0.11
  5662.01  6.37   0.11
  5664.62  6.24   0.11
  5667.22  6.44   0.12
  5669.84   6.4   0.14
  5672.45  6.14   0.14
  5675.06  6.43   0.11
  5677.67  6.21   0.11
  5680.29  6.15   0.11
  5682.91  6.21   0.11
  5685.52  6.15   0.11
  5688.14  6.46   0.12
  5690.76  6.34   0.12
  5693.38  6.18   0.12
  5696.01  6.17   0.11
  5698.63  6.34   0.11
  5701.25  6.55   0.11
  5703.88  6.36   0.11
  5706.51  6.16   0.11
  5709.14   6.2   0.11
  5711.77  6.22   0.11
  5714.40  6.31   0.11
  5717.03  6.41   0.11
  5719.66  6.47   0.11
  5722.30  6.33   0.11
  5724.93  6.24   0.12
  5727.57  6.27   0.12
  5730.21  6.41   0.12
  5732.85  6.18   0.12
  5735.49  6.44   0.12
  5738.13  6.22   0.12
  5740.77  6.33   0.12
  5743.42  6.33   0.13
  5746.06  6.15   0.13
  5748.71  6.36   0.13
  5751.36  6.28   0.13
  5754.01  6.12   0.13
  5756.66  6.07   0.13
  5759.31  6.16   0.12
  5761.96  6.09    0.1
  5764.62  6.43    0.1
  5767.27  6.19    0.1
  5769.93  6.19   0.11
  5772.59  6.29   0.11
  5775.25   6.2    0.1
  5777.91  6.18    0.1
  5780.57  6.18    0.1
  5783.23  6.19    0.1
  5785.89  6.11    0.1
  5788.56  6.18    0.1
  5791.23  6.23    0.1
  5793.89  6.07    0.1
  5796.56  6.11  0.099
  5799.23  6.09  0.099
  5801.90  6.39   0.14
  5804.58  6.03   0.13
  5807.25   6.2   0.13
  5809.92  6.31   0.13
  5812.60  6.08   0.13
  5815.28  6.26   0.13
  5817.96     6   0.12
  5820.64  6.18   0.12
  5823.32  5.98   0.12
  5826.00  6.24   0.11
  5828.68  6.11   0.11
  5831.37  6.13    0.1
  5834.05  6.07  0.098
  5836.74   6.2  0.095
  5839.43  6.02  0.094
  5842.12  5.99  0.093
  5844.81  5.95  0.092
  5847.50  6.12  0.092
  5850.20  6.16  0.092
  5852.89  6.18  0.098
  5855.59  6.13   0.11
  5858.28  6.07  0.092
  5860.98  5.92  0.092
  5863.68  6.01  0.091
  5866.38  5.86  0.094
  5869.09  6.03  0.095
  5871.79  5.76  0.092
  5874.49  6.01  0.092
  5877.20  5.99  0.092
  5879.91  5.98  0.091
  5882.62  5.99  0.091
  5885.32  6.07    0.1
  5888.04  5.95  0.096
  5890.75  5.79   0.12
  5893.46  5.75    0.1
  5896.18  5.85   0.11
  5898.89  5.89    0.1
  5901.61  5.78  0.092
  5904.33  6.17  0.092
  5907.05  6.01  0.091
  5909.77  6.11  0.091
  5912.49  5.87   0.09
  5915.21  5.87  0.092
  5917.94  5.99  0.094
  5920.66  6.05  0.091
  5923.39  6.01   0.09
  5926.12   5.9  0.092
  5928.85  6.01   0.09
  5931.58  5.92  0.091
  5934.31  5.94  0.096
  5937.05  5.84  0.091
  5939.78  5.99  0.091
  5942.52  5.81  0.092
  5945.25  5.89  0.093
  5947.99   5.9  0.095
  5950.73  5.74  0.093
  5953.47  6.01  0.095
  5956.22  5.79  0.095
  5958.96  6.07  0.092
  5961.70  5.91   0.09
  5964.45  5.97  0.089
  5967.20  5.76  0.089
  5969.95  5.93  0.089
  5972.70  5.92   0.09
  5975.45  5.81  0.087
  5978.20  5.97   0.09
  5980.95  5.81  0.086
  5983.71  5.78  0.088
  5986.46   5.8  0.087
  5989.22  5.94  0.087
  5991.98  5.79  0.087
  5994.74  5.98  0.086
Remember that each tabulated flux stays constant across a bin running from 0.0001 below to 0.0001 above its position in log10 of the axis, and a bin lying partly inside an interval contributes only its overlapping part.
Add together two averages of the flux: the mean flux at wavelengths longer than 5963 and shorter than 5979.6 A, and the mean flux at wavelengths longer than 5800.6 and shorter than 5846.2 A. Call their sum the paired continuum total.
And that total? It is 12.02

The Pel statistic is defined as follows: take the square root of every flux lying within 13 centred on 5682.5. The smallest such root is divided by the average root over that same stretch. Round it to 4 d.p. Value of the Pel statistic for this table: 0.9931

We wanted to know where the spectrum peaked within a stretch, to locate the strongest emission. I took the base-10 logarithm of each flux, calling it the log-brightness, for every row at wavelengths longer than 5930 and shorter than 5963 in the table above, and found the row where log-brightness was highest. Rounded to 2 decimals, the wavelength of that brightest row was 5958.96 A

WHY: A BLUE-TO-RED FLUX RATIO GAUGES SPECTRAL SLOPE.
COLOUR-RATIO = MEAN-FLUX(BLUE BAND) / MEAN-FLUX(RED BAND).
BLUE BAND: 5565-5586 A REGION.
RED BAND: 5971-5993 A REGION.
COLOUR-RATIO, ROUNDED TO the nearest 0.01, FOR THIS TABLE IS 1.09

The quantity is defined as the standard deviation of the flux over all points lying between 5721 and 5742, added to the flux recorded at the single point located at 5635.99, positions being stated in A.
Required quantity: 6.40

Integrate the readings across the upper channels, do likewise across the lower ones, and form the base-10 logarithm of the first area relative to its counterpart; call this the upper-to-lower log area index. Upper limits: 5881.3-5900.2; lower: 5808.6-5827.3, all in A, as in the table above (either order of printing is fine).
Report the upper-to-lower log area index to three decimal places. -0.013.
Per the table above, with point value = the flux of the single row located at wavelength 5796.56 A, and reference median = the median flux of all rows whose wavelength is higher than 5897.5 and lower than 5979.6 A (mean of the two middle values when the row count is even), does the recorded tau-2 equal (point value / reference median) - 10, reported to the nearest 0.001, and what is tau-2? -8.968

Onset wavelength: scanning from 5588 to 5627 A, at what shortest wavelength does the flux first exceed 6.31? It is 5589.47 A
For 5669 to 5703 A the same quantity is 5669.84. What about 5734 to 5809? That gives 5735.49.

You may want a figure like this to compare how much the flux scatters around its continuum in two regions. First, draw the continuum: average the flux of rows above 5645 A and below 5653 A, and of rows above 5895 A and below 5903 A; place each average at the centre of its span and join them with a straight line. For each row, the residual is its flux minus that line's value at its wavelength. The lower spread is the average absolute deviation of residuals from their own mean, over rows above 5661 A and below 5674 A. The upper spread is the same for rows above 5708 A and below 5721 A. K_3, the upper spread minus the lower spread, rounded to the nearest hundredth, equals 0.00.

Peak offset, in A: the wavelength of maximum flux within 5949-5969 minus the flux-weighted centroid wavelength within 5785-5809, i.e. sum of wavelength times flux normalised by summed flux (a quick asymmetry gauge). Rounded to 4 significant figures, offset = 162.4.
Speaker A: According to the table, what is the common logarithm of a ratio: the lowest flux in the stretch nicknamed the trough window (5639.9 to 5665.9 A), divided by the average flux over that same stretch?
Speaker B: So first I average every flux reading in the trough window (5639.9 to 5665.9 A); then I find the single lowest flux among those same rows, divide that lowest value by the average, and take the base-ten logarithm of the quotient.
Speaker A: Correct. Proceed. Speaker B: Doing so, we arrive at -0.015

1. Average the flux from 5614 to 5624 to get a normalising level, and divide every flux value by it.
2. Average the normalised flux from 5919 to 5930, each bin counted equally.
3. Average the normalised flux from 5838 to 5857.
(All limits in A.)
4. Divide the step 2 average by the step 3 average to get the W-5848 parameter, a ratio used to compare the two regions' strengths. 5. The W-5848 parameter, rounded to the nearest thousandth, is 0.986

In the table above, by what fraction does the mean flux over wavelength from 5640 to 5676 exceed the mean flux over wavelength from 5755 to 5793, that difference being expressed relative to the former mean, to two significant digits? 0.022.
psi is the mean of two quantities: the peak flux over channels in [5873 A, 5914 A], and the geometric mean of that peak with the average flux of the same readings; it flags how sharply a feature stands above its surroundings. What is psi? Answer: 6.11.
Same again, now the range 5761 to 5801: 6.37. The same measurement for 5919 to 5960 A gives 6.03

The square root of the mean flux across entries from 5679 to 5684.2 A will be 2.49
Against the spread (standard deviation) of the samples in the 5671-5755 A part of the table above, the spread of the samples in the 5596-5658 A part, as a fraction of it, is 1.1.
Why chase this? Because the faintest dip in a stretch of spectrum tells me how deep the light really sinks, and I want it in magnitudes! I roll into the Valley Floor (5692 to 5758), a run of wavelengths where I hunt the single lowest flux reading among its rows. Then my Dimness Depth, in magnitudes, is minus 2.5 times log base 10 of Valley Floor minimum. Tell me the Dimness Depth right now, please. -1.96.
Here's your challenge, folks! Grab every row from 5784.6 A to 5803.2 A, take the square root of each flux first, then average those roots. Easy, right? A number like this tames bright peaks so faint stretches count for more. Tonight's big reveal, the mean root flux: 2.48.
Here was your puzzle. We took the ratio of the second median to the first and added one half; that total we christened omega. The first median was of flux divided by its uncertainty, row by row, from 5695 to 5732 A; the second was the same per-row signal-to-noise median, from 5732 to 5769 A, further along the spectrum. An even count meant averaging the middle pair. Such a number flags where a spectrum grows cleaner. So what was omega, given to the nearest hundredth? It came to 1.40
